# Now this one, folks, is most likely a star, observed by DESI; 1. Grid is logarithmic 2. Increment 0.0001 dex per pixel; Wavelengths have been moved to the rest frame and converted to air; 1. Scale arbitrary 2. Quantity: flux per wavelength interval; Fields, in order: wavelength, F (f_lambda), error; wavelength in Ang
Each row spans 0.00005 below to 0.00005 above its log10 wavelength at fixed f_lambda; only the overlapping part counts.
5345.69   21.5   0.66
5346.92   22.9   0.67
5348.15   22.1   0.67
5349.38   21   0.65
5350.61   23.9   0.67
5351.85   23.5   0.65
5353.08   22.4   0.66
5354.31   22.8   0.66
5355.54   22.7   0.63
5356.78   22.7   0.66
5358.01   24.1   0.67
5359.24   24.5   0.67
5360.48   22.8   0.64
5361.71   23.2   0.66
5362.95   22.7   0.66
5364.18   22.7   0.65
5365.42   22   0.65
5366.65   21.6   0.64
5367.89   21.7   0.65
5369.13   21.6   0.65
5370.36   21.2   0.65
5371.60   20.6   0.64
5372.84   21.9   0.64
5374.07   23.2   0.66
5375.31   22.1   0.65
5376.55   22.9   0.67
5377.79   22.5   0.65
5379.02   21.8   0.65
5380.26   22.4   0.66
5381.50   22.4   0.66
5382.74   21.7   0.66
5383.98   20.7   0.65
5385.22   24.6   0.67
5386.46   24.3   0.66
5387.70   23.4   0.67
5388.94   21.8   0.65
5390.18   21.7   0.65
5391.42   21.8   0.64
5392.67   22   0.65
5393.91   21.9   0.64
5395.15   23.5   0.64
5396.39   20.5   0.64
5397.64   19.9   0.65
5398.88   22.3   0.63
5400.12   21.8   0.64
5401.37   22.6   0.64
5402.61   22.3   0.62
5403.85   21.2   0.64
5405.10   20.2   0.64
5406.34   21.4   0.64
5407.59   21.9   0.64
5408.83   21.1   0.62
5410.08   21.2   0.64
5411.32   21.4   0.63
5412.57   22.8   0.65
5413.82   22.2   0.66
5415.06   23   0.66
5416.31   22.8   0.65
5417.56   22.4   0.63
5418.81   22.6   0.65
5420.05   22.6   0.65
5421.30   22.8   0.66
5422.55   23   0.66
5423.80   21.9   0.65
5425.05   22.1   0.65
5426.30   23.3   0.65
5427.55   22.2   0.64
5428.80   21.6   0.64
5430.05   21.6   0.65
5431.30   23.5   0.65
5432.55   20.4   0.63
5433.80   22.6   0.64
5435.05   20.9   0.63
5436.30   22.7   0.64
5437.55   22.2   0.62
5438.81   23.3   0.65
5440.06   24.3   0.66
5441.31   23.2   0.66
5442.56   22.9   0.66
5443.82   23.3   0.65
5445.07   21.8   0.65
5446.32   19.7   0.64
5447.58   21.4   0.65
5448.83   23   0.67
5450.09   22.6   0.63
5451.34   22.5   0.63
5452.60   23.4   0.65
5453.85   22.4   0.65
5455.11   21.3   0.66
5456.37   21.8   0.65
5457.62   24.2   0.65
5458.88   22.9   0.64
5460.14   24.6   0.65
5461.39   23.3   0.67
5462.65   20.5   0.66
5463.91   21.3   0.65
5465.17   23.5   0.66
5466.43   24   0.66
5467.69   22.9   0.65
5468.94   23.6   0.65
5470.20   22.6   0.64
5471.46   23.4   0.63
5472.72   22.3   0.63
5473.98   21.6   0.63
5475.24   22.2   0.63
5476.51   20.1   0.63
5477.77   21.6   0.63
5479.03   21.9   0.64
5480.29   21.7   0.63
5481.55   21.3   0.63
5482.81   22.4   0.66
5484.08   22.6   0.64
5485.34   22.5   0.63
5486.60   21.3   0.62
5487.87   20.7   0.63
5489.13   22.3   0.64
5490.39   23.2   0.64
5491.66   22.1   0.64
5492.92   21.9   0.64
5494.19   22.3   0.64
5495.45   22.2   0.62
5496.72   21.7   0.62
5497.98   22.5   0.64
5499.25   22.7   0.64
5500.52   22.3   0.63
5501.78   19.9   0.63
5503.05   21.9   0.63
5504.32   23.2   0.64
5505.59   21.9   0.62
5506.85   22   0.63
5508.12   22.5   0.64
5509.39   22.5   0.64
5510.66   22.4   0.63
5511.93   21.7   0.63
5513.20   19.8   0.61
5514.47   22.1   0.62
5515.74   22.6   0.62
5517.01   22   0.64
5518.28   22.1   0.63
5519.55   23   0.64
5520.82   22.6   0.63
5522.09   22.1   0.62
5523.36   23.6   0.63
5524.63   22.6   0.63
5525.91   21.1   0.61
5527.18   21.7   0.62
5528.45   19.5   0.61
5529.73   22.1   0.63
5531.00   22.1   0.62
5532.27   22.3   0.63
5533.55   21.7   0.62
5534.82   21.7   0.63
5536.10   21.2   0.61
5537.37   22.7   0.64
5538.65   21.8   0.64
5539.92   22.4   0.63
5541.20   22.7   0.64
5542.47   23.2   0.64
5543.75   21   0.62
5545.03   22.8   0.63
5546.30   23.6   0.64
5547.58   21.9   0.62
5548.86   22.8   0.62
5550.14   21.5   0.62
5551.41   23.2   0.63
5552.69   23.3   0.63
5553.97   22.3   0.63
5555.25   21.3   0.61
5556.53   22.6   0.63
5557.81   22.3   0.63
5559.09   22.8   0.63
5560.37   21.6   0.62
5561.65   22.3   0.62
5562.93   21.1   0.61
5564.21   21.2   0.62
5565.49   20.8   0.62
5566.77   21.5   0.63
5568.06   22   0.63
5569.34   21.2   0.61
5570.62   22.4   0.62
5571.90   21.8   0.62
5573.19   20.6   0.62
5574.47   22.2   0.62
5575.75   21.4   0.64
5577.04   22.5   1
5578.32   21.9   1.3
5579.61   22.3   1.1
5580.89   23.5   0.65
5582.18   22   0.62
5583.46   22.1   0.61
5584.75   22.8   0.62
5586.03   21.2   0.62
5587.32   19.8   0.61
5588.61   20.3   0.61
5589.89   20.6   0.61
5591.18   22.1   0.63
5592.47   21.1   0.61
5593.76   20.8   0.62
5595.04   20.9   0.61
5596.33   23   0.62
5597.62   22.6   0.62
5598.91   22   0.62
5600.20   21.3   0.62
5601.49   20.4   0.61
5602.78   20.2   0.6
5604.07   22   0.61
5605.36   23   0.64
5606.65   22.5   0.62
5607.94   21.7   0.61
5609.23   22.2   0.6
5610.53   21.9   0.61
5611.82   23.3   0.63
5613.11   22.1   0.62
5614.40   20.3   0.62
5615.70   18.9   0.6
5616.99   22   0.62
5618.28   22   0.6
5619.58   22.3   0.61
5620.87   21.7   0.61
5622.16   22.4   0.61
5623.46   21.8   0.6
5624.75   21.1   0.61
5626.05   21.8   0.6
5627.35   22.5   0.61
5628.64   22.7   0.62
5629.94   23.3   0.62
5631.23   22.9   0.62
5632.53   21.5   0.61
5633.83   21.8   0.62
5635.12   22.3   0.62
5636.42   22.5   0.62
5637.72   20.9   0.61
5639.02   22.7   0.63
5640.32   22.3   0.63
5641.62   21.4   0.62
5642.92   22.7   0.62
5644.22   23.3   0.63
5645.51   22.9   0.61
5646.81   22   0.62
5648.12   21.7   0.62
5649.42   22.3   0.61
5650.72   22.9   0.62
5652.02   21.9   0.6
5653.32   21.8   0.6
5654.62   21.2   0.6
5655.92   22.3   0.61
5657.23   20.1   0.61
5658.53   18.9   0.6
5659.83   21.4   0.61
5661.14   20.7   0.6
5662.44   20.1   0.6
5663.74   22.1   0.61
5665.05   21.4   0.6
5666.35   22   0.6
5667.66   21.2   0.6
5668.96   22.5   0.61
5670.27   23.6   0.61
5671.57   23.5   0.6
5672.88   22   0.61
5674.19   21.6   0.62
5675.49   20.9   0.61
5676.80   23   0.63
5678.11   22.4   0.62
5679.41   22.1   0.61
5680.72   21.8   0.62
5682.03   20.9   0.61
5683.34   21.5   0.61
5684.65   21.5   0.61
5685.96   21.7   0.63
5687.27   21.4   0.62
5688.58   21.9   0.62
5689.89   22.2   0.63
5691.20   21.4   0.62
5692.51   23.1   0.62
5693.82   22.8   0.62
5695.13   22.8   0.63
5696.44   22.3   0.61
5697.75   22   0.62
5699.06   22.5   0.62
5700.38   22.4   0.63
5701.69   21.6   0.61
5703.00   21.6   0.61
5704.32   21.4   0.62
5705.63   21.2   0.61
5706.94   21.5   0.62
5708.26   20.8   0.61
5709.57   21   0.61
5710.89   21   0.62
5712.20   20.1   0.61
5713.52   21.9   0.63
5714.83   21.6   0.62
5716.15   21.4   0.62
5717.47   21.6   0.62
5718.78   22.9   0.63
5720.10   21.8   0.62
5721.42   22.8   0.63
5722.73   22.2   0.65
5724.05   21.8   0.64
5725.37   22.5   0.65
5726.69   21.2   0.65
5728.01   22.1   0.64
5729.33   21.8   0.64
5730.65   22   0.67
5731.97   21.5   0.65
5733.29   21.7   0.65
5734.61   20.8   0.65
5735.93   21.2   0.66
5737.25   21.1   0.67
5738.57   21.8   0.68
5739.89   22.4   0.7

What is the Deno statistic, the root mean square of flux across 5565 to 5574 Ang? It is 21.5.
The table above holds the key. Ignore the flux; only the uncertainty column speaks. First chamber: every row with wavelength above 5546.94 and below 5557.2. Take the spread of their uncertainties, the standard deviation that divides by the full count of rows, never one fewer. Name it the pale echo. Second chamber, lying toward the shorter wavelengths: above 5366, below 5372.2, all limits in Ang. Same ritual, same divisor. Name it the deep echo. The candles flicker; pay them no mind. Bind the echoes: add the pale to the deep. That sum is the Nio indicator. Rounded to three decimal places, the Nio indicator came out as 0.012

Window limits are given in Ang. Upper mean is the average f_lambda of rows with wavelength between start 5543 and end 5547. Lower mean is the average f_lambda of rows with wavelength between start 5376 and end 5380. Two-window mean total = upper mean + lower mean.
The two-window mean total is 44.9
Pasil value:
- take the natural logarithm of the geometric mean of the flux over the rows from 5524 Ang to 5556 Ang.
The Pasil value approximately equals 3.09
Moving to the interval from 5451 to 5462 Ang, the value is 3.13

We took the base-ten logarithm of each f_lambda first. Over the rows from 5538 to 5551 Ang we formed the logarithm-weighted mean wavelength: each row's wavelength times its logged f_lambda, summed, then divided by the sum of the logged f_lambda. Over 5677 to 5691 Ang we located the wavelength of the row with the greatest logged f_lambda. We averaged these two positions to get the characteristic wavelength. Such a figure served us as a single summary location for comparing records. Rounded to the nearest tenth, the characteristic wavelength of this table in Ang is 5611.2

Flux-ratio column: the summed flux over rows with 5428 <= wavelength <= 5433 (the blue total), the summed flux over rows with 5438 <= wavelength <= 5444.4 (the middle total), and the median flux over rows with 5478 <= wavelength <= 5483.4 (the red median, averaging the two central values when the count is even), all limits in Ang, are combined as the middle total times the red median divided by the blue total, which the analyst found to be 29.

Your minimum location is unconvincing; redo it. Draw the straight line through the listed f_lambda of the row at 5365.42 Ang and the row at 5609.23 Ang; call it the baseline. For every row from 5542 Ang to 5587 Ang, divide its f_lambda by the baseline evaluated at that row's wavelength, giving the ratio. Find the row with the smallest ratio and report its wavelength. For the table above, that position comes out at 5573.19 Ang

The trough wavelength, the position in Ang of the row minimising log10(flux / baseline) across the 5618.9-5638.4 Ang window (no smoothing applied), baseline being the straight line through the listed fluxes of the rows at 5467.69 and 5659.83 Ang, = 5637.72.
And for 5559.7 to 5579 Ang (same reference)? 5573.19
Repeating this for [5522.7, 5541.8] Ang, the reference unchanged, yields 5528.45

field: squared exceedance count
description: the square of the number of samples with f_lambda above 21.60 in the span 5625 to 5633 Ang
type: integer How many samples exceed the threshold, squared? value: 25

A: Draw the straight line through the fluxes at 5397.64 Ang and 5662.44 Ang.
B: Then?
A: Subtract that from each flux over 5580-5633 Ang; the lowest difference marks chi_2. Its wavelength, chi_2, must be 5615.70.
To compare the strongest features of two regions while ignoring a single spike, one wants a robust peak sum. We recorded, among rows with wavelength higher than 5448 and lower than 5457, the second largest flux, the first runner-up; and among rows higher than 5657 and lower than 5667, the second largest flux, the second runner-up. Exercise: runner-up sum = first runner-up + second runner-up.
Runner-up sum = 45.0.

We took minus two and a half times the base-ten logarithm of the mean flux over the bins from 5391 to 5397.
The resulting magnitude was -3.35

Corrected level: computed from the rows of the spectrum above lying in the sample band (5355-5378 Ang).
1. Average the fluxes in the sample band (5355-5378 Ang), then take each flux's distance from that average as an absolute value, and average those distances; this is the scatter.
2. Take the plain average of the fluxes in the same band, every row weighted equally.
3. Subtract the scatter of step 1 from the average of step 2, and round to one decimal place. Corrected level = 21.7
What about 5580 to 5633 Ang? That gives 21.0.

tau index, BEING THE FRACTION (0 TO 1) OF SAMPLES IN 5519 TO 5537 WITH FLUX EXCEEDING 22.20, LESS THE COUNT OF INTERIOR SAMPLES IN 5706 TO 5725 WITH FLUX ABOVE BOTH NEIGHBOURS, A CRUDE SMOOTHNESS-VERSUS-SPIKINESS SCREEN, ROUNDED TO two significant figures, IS -2.6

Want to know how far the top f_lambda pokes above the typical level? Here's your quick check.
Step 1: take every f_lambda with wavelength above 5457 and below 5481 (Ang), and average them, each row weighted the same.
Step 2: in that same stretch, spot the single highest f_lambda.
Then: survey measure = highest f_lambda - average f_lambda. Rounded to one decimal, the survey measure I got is 2.1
